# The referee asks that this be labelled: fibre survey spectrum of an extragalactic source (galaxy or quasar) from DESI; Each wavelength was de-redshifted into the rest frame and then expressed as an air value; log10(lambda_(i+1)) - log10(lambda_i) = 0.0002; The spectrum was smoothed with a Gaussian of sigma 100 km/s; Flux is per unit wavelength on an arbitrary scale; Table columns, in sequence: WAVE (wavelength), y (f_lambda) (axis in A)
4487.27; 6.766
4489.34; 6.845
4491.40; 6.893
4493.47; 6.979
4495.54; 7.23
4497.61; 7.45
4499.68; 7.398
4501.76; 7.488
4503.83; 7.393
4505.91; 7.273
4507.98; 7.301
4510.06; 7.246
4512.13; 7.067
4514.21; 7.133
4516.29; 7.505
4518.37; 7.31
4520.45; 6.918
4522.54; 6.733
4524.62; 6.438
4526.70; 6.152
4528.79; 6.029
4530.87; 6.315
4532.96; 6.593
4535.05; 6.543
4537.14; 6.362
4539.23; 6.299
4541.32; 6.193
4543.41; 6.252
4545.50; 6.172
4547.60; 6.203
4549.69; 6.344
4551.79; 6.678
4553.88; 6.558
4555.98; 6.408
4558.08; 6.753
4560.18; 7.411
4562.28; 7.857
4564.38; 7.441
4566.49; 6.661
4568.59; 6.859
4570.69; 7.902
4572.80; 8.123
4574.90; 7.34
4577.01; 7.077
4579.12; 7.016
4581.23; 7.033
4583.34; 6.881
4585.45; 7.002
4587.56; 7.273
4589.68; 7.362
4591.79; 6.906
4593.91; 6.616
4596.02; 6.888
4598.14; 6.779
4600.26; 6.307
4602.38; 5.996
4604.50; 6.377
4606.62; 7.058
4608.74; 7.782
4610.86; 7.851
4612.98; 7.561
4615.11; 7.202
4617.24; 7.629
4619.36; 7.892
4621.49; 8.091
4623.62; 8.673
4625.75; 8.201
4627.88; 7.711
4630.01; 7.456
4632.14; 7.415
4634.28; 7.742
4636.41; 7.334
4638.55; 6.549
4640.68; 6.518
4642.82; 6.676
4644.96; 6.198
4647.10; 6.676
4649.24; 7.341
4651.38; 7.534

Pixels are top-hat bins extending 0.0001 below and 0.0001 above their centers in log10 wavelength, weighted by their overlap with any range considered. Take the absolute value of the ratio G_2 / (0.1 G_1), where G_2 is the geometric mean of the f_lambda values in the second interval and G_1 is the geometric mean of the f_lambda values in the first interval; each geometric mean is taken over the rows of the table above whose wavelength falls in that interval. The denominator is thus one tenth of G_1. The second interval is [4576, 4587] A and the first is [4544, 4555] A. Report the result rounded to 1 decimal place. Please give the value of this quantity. 11.0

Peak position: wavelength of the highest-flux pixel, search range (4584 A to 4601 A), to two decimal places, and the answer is 4589.68 A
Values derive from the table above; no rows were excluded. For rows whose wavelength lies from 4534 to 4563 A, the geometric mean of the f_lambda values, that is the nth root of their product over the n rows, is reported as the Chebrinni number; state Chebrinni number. 6.56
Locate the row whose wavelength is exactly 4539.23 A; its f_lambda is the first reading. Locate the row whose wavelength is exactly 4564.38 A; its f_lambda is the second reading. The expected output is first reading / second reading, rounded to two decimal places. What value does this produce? 0.85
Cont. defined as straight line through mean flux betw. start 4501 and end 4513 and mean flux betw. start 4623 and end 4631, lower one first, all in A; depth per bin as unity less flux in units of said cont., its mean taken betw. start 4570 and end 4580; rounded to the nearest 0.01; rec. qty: 0.03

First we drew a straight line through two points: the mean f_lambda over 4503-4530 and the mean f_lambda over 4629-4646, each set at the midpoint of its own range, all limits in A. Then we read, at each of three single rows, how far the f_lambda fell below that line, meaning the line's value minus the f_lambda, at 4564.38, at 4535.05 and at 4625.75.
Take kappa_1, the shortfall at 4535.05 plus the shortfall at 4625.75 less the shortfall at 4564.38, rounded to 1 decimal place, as -0.3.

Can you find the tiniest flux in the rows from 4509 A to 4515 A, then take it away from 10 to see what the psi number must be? 2.9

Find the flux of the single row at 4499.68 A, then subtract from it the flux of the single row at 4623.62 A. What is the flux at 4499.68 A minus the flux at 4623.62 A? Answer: -1.3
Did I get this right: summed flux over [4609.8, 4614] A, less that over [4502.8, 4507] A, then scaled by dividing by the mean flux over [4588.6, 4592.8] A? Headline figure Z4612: 0.10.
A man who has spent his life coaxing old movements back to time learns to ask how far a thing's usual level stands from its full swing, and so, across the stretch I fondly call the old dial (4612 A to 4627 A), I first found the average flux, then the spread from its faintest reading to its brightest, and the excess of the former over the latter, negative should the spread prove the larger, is 6.42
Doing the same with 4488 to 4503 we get 6.54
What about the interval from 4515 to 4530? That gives 5.25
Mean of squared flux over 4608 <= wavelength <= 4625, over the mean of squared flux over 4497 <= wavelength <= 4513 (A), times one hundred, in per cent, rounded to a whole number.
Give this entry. 115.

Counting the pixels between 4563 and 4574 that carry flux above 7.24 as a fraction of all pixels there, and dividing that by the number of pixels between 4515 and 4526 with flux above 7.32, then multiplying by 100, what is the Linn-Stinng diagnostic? 60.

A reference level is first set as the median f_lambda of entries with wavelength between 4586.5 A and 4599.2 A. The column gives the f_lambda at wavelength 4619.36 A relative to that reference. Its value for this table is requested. 1.0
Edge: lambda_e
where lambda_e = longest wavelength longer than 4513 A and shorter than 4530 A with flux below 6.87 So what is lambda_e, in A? 4528.79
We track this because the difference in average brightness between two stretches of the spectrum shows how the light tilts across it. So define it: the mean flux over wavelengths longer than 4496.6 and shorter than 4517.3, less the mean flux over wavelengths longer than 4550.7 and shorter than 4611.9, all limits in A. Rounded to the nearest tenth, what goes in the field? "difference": 0.3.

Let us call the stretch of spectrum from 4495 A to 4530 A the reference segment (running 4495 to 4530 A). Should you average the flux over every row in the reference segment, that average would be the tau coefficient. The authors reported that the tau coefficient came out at 7.06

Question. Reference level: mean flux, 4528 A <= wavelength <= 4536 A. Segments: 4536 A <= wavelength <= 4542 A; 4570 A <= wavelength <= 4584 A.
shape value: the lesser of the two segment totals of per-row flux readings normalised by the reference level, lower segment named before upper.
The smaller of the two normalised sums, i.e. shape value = 3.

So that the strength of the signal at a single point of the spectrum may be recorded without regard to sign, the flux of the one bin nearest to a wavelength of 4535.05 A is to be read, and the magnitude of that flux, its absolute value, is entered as 6.54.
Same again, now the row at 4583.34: 6.88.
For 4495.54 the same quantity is 7.23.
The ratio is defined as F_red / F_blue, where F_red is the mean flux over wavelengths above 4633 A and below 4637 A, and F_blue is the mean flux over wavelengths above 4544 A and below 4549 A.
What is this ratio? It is 1.22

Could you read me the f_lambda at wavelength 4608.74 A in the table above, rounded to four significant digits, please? 7.782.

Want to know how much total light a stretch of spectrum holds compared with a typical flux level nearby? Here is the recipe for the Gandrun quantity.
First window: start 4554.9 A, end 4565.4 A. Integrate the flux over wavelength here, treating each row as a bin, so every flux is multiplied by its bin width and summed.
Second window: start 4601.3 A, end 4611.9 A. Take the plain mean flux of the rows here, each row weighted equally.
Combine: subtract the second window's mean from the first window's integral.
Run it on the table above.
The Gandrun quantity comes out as 68.3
